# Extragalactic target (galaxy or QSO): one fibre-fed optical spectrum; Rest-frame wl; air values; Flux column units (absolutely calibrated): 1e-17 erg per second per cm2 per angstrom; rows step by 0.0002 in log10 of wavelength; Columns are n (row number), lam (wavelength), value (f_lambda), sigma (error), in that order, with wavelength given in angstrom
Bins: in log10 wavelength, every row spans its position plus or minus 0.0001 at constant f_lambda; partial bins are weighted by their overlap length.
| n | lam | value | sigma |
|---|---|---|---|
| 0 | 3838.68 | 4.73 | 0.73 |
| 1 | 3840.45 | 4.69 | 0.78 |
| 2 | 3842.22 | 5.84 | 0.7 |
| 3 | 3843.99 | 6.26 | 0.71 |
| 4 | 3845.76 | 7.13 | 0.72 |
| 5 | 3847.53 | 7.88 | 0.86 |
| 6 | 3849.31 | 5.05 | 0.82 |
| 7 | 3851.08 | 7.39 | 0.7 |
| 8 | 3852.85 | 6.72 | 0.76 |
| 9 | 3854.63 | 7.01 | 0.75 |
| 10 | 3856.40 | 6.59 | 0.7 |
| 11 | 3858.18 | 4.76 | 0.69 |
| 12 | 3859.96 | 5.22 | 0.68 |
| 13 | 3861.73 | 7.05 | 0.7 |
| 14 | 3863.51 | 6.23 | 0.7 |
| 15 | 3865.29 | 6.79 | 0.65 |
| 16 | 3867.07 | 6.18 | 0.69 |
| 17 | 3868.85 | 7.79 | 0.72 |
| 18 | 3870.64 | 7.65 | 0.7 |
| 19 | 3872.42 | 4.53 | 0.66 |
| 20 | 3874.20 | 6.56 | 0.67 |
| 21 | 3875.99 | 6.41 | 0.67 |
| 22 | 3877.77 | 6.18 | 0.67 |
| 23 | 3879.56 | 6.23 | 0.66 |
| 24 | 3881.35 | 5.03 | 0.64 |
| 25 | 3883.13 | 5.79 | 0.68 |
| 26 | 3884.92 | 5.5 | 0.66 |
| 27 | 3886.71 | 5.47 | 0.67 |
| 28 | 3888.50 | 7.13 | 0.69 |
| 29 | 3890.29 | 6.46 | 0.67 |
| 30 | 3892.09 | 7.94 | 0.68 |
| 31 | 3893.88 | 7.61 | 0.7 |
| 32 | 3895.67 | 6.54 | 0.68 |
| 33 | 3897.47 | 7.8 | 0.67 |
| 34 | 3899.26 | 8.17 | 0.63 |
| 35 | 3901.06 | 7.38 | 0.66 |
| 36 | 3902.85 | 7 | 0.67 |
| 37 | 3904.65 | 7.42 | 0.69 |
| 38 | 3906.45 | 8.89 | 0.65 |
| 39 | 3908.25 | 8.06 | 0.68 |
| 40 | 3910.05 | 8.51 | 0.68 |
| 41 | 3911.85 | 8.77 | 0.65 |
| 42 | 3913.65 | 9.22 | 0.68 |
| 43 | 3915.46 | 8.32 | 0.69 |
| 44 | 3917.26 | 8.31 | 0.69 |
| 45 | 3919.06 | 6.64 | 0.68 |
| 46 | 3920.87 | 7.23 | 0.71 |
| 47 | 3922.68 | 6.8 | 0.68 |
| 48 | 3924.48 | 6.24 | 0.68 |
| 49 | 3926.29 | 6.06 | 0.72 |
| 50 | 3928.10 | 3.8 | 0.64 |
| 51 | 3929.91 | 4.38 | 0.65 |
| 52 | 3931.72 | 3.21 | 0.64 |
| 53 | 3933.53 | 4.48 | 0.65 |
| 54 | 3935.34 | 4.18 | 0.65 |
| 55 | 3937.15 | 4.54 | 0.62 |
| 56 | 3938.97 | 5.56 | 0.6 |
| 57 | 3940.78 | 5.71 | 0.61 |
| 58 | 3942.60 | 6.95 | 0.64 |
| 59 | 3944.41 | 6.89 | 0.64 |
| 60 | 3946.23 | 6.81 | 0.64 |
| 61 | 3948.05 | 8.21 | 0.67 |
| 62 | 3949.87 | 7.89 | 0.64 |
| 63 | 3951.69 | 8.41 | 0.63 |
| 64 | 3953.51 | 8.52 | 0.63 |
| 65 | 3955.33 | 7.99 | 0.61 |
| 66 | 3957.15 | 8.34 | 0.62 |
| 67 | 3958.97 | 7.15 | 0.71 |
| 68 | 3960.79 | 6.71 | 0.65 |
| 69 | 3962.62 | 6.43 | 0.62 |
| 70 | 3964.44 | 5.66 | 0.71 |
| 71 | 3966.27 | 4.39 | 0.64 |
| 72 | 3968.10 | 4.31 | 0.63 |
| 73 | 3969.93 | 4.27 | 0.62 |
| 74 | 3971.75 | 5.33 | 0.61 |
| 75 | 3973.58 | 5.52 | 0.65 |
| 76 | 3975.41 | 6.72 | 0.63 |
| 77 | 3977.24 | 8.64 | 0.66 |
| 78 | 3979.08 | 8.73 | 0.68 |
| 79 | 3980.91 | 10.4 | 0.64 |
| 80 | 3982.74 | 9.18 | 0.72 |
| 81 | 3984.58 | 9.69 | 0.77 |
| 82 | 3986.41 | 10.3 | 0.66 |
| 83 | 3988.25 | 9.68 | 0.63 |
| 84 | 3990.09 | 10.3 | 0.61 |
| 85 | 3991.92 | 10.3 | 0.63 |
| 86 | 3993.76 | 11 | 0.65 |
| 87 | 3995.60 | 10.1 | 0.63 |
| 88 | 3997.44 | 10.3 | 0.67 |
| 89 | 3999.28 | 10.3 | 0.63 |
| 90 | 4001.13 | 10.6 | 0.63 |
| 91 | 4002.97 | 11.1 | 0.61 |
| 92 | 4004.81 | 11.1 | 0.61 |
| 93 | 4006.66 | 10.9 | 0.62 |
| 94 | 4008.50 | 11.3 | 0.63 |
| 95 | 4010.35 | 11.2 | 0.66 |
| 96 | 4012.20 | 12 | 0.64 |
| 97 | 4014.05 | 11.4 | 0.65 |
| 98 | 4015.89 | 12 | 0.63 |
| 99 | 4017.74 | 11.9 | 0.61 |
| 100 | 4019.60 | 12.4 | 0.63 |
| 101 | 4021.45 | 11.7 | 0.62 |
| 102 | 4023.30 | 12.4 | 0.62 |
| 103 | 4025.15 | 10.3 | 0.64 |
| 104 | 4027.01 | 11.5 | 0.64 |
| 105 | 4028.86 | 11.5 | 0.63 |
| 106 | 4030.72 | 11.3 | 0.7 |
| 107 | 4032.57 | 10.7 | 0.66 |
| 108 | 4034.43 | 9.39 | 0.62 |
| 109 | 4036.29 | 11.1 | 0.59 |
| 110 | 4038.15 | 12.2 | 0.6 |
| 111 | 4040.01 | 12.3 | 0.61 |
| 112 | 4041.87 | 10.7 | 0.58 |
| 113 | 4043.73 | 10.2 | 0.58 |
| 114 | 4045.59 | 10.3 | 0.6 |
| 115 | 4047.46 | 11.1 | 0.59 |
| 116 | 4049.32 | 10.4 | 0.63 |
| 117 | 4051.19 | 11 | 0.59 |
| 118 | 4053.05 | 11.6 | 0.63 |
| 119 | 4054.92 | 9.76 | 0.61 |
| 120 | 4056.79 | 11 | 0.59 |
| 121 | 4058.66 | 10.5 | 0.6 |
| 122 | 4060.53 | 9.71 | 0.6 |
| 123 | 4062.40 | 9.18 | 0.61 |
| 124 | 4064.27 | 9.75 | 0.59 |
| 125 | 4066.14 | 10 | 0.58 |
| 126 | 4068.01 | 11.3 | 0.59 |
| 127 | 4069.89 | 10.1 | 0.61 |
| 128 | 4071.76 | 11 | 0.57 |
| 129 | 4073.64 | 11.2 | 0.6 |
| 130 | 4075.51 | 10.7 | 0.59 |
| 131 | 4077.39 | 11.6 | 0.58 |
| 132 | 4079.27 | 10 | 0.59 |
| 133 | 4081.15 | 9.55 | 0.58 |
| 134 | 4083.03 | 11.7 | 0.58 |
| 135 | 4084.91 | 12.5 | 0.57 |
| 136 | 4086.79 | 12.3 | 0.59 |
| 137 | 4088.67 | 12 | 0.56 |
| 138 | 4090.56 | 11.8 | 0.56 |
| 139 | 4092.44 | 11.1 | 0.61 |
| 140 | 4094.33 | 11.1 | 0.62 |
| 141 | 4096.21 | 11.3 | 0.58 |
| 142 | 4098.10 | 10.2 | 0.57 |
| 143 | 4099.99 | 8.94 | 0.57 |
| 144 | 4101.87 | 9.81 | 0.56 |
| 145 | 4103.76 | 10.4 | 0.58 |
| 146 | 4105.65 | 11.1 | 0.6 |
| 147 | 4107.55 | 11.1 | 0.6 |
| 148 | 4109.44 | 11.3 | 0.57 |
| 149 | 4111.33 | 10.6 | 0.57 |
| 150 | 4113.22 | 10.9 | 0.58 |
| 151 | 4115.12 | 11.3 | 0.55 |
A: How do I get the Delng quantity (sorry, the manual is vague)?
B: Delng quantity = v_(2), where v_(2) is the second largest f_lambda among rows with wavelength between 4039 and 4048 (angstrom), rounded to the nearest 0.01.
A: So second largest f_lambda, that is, 11.10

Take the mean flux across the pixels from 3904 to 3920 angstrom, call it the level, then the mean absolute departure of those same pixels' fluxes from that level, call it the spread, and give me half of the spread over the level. 0.035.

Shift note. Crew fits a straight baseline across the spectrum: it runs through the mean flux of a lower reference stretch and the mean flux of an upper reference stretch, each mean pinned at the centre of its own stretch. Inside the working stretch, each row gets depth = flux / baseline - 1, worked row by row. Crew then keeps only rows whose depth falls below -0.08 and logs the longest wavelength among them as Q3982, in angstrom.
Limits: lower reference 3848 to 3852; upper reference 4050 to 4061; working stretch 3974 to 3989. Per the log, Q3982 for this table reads 3975.41 angstrom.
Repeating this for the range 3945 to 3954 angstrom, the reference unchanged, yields 3946.23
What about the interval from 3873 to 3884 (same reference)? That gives 3883.13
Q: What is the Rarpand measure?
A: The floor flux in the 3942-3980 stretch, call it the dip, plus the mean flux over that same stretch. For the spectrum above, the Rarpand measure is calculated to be 11.1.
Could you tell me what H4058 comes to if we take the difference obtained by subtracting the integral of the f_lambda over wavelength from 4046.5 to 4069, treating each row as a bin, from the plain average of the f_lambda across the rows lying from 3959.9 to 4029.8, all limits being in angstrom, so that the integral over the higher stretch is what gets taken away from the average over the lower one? -225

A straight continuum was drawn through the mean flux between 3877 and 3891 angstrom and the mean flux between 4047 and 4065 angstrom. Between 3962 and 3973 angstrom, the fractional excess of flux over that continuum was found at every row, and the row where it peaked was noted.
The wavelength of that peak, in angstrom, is 3962.62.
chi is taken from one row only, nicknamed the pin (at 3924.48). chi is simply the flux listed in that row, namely 6.24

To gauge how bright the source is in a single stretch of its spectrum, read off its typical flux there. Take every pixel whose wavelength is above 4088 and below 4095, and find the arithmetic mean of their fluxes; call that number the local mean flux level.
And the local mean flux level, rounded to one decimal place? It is 11.5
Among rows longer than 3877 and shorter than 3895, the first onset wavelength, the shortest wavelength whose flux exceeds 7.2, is 3892.09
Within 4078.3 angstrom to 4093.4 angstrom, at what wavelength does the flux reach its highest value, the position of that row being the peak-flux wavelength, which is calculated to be 4084.91 angstrom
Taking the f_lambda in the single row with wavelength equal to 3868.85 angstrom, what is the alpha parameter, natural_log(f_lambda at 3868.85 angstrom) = 2.1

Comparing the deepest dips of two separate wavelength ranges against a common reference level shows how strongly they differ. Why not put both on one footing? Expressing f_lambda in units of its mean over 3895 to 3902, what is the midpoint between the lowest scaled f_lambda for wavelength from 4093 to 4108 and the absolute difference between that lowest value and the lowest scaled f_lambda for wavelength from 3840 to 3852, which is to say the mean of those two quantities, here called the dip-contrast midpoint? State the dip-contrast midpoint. 0.9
